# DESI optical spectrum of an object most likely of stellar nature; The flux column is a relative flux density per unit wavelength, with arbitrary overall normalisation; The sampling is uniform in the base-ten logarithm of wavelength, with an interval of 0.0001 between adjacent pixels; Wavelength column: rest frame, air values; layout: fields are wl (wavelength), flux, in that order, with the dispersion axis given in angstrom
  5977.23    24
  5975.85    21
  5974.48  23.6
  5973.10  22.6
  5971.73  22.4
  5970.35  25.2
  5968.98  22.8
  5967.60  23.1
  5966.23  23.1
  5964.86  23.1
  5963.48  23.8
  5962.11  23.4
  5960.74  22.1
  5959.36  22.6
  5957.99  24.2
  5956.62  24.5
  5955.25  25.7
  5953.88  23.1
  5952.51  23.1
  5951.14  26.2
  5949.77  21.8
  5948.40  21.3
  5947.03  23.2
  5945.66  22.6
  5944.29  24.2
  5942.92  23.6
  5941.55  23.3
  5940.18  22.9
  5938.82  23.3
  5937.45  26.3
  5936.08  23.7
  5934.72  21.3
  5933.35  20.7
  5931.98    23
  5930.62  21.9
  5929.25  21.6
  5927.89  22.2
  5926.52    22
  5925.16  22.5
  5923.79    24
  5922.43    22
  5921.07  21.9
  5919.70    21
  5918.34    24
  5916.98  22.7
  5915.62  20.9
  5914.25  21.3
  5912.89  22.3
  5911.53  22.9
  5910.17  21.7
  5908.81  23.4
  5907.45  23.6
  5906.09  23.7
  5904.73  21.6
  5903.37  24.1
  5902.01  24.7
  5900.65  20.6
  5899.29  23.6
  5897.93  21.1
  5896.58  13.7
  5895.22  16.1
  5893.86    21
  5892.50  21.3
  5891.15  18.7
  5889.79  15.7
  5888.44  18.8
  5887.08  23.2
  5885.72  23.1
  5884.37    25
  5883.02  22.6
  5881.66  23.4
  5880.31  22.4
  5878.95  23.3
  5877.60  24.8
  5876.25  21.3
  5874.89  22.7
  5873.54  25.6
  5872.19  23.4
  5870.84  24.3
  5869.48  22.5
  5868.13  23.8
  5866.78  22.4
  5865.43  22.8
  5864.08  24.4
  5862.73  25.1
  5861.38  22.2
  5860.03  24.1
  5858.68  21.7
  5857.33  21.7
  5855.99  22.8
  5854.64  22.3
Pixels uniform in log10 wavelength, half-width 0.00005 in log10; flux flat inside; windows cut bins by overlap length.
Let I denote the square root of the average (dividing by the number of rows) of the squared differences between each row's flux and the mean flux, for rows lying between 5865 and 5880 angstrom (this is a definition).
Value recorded 1.2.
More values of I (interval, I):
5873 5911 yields 2.8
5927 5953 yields 1.5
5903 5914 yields 0.9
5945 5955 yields 1.5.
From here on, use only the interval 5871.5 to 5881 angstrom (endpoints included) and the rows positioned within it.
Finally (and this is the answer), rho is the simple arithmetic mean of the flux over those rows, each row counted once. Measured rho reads 23.4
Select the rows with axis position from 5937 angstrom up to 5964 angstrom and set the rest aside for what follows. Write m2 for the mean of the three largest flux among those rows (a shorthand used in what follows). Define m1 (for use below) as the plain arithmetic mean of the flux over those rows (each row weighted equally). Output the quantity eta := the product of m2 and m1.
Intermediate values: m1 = 23.6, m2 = 26.1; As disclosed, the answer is 614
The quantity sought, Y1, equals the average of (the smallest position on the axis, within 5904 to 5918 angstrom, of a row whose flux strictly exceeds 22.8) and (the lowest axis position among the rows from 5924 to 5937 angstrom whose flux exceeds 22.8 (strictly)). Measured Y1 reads 5919.0 angstrom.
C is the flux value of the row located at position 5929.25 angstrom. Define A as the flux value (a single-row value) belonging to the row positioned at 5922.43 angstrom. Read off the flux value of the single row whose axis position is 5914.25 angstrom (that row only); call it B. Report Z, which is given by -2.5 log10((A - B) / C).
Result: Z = 3.7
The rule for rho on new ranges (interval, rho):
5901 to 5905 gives 23.5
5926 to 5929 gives 22.1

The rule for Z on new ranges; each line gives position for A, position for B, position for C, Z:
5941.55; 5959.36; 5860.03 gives 3.8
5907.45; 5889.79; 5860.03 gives 1.2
